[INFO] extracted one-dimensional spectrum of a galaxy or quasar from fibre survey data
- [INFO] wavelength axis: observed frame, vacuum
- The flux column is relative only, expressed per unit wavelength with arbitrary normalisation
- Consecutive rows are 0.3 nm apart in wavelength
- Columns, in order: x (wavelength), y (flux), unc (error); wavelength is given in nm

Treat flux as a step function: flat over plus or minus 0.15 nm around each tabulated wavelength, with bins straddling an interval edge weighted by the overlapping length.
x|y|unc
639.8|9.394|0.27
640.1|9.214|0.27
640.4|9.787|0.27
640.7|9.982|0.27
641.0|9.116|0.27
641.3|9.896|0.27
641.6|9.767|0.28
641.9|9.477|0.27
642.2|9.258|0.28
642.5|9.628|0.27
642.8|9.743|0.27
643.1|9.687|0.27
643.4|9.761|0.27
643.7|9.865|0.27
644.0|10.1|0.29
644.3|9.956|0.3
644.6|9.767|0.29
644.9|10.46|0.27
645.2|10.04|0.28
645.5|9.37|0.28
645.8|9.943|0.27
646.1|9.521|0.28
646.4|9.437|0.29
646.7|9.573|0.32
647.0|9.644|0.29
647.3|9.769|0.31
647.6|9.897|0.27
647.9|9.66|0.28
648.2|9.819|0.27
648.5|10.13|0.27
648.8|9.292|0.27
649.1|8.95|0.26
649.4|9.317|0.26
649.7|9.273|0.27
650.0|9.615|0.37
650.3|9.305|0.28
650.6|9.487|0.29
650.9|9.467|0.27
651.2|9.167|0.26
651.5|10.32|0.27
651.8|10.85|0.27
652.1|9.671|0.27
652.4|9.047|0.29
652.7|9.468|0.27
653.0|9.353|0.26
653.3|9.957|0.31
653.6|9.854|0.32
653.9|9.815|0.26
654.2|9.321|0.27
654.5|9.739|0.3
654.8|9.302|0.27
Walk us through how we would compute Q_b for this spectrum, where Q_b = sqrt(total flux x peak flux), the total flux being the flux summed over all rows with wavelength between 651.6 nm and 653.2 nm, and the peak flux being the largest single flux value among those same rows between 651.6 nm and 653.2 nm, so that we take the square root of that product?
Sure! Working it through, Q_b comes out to 22.9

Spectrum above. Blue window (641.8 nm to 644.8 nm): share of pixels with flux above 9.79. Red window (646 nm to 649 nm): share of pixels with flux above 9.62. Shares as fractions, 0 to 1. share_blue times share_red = 0.18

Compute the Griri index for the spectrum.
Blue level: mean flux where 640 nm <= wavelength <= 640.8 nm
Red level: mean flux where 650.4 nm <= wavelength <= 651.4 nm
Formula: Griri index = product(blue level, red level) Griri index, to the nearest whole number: 91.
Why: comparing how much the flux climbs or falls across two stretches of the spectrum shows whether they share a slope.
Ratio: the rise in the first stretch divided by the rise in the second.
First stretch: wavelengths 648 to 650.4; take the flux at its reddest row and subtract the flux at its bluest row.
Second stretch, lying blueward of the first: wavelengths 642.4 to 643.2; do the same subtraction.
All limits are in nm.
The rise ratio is -8.7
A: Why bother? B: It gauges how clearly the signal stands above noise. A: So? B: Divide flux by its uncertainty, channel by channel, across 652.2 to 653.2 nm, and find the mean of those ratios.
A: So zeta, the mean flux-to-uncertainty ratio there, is 34.1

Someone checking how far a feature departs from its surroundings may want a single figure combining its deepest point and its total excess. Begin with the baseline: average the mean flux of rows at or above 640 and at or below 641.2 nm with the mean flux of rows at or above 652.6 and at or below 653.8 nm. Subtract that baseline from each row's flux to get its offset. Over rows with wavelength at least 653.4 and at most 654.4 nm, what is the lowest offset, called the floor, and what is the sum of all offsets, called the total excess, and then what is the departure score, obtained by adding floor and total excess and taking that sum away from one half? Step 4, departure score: 0.6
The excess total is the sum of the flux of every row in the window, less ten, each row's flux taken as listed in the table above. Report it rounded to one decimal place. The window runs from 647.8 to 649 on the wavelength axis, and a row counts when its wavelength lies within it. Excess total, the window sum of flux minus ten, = 28.9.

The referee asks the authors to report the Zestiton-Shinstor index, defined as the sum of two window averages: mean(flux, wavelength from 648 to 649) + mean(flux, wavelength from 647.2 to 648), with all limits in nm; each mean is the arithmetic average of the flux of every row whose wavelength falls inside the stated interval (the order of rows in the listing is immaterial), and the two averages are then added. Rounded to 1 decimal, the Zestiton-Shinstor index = 19.5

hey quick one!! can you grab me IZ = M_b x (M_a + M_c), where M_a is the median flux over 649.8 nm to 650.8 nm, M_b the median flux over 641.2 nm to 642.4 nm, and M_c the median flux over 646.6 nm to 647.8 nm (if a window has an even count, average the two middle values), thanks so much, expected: 185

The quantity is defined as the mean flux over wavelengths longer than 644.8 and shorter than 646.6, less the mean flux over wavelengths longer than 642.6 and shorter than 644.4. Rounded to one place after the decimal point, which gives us -0.1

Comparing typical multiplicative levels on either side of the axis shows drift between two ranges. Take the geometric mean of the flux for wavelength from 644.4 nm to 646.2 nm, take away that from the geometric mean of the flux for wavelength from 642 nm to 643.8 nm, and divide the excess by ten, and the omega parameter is -0.019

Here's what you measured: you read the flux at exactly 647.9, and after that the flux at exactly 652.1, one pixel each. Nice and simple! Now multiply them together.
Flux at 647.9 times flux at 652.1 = 93.4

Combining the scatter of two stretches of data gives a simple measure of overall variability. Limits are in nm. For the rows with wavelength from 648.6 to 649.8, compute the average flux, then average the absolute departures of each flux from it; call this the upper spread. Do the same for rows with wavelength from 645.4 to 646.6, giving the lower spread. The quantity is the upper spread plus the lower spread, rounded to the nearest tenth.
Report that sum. 0.3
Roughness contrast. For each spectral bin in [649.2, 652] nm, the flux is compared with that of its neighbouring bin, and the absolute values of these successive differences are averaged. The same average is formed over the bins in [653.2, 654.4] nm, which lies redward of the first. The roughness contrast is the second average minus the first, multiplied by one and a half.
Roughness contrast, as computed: -0.22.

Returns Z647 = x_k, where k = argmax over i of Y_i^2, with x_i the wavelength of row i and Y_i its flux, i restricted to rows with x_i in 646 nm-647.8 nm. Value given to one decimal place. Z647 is 647.6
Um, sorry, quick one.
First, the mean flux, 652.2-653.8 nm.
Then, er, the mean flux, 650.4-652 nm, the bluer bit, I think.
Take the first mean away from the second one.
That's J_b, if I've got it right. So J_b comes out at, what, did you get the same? 0.3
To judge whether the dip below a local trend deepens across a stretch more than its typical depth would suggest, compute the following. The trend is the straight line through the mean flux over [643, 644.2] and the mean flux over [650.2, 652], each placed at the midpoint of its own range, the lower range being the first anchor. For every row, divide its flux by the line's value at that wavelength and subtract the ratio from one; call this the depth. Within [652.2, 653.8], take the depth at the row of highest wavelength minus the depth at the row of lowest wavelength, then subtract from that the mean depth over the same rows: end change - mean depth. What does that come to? -0.11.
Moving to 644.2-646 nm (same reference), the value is 0.01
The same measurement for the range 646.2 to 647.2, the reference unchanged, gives -0.05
